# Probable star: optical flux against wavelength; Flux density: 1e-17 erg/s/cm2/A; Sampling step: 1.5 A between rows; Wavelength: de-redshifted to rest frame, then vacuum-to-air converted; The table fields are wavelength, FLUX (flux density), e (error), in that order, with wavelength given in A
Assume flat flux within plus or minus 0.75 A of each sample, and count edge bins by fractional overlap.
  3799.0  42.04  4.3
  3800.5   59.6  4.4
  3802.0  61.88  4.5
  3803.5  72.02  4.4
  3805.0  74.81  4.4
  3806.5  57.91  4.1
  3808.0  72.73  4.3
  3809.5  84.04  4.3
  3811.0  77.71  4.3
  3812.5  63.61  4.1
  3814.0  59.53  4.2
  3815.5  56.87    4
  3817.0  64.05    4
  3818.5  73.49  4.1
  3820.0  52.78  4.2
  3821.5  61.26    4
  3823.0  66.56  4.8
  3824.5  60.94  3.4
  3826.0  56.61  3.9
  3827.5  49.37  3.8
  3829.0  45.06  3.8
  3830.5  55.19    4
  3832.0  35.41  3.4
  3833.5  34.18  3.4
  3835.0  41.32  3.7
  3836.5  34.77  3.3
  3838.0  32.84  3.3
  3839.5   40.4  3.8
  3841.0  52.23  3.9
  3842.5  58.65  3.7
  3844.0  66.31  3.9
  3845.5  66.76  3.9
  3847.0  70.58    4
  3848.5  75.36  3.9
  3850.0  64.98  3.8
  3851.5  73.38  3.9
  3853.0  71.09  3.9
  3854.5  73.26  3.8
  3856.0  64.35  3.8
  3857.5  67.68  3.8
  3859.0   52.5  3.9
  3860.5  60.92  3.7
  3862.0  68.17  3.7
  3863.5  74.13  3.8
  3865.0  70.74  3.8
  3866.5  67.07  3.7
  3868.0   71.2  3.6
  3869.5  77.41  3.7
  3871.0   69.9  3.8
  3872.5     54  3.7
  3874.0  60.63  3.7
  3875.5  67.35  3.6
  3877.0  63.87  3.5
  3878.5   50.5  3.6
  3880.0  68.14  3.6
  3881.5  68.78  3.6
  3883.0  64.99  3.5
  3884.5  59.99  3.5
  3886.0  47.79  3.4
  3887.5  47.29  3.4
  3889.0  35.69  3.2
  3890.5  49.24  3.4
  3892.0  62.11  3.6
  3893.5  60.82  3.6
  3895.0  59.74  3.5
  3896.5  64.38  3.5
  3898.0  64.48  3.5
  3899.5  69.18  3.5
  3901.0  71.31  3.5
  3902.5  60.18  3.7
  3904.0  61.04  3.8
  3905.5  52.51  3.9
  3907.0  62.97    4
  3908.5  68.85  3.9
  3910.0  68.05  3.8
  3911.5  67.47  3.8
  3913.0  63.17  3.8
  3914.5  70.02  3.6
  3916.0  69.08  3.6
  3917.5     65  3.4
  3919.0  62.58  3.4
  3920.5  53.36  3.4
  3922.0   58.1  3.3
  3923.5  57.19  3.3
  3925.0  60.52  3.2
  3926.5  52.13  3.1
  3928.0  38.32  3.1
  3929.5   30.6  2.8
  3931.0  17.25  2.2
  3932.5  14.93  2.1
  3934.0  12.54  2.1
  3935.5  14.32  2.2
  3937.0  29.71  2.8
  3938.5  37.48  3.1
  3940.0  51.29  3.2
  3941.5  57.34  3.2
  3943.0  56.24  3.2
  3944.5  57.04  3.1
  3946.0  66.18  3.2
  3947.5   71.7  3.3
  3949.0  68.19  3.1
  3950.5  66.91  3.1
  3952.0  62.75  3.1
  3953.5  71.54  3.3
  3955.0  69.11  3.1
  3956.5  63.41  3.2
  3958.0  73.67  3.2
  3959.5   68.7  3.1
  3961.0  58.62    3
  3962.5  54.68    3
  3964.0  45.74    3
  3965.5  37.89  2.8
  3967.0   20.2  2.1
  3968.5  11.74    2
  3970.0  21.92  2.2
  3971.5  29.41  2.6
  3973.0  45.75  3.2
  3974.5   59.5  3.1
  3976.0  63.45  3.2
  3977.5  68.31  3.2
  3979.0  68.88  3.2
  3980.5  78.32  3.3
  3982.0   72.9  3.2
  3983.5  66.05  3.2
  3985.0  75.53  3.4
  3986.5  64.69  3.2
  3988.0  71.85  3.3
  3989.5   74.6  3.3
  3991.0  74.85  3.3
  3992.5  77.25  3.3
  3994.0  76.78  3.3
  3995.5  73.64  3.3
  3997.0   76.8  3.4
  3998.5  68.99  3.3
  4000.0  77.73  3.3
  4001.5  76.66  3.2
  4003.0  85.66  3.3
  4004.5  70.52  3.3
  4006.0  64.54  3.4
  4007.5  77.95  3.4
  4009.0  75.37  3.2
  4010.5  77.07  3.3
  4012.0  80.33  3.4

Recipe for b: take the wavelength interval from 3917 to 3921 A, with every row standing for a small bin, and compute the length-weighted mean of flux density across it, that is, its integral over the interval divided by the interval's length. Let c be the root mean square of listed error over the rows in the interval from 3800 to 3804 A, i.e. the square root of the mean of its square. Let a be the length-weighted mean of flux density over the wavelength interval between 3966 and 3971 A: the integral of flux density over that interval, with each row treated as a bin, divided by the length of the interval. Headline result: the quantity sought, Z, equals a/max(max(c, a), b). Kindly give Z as 0.32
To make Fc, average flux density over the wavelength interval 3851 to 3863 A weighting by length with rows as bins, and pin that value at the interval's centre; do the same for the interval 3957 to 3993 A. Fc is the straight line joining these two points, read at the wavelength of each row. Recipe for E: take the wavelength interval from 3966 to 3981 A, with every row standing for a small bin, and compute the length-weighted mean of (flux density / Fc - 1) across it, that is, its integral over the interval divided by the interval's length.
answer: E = -0.20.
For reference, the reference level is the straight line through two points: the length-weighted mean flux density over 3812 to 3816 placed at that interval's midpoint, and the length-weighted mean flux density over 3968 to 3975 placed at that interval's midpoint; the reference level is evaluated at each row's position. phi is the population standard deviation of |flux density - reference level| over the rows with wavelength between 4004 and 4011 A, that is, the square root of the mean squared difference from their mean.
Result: 5.2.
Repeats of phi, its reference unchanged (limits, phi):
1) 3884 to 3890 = 5.8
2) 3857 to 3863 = 6.4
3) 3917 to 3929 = 6.0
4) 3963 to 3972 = 6.4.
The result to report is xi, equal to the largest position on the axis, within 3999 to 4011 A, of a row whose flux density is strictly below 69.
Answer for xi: 4006.0 A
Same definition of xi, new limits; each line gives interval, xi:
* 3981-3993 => 3986.5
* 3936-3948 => 3946.0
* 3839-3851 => 3850.0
